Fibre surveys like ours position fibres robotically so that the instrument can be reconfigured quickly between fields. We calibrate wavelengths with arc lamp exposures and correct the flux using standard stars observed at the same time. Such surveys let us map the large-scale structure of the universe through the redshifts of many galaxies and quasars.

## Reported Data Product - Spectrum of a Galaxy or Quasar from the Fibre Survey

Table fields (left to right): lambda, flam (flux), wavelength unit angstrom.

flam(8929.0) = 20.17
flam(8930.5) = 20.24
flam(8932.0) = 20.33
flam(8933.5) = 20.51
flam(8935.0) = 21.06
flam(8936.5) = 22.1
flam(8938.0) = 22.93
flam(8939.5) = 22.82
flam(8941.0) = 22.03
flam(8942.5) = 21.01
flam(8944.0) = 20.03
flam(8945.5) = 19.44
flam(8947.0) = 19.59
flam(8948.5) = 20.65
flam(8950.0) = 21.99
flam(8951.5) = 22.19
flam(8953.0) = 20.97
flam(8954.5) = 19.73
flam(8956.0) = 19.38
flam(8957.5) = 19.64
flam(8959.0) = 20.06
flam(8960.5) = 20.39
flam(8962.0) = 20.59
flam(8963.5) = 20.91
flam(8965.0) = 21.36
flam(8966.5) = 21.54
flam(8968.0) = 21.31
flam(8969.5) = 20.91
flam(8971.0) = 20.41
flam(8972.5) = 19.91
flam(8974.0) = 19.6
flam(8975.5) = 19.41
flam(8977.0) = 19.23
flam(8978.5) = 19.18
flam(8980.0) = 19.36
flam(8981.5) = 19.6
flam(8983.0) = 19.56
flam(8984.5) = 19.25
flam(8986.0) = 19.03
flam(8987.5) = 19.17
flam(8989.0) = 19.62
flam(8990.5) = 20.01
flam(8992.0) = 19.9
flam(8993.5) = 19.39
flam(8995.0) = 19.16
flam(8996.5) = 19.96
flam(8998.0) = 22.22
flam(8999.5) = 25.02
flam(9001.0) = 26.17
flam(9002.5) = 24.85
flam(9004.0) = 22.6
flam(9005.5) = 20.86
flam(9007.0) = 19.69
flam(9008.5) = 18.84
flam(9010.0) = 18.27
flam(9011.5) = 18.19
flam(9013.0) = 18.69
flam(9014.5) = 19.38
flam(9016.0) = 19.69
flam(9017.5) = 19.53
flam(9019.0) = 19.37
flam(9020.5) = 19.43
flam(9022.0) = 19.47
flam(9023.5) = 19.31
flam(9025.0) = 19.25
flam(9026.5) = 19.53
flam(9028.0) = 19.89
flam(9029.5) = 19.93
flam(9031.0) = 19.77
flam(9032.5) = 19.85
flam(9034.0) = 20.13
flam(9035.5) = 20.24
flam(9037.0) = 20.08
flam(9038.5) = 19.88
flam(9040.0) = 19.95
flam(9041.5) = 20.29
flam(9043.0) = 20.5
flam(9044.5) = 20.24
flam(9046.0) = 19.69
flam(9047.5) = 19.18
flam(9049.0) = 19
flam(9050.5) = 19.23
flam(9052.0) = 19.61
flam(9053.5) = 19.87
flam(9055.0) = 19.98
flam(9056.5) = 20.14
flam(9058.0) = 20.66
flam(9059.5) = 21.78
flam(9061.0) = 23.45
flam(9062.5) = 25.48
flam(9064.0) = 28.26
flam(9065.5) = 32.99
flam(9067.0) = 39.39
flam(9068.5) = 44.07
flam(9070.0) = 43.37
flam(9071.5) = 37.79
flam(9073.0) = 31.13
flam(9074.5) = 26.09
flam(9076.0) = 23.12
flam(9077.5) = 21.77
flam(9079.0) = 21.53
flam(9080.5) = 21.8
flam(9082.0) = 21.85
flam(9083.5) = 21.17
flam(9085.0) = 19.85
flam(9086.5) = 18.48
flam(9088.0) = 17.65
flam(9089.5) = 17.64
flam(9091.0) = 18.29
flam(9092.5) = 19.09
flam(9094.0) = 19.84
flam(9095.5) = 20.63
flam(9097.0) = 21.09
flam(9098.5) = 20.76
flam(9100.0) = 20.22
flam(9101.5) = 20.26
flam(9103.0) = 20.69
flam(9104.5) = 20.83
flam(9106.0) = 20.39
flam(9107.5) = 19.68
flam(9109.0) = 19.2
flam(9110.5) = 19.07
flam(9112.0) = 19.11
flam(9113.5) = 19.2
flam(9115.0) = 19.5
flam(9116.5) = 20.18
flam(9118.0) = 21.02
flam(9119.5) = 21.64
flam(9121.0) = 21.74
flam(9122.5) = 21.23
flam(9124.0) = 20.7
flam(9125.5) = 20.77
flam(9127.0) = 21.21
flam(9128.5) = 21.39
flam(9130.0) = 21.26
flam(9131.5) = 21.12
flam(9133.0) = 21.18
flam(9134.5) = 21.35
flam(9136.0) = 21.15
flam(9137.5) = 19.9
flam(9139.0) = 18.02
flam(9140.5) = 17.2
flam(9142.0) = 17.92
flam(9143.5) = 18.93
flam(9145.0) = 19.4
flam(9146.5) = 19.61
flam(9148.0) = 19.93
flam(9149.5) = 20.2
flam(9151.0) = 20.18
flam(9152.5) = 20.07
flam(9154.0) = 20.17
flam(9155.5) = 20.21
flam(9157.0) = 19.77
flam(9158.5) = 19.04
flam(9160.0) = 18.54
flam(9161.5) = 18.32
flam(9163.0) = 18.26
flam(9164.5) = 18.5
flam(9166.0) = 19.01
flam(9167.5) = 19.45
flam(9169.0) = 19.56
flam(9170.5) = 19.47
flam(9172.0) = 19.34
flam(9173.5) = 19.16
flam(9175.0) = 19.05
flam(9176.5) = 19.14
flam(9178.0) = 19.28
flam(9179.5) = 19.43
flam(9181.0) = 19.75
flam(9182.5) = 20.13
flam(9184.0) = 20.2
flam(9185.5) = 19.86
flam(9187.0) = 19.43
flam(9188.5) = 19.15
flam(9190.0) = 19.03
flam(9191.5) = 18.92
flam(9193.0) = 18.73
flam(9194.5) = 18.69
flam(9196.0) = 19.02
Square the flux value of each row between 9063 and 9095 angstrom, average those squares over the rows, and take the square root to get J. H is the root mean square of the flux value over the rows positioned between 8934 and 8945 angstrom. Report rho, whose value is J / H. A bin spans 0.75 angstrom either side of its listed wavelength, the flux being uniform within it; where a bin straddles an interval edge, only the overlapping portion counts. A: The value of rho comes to 1.26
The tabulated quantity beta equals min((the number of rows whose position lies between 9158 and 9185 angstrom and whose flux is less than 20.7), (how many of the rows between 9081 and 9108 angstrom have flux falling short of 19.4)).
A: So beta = 5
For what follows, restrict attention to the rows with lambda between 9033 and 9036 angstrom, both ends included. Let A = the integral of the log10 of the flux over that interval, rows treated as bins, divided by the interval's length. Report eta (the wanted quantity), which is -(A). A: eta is -1.30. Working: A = 1.30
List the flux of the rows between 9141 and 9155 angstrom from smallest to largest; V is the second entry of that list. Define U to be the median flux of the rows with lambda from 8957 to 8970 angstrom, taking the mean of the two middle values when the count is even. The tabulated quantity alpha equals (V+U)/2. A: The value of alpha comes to 19.9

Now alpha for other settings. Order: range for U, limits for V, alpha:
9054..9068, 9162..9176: 21.0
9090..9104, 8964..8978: 19.8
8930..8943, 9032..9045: 20.5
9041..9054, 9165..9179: 19.4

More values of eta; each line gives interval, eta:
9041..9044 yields -1.31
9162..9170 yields -1.28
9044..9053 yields -1.29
